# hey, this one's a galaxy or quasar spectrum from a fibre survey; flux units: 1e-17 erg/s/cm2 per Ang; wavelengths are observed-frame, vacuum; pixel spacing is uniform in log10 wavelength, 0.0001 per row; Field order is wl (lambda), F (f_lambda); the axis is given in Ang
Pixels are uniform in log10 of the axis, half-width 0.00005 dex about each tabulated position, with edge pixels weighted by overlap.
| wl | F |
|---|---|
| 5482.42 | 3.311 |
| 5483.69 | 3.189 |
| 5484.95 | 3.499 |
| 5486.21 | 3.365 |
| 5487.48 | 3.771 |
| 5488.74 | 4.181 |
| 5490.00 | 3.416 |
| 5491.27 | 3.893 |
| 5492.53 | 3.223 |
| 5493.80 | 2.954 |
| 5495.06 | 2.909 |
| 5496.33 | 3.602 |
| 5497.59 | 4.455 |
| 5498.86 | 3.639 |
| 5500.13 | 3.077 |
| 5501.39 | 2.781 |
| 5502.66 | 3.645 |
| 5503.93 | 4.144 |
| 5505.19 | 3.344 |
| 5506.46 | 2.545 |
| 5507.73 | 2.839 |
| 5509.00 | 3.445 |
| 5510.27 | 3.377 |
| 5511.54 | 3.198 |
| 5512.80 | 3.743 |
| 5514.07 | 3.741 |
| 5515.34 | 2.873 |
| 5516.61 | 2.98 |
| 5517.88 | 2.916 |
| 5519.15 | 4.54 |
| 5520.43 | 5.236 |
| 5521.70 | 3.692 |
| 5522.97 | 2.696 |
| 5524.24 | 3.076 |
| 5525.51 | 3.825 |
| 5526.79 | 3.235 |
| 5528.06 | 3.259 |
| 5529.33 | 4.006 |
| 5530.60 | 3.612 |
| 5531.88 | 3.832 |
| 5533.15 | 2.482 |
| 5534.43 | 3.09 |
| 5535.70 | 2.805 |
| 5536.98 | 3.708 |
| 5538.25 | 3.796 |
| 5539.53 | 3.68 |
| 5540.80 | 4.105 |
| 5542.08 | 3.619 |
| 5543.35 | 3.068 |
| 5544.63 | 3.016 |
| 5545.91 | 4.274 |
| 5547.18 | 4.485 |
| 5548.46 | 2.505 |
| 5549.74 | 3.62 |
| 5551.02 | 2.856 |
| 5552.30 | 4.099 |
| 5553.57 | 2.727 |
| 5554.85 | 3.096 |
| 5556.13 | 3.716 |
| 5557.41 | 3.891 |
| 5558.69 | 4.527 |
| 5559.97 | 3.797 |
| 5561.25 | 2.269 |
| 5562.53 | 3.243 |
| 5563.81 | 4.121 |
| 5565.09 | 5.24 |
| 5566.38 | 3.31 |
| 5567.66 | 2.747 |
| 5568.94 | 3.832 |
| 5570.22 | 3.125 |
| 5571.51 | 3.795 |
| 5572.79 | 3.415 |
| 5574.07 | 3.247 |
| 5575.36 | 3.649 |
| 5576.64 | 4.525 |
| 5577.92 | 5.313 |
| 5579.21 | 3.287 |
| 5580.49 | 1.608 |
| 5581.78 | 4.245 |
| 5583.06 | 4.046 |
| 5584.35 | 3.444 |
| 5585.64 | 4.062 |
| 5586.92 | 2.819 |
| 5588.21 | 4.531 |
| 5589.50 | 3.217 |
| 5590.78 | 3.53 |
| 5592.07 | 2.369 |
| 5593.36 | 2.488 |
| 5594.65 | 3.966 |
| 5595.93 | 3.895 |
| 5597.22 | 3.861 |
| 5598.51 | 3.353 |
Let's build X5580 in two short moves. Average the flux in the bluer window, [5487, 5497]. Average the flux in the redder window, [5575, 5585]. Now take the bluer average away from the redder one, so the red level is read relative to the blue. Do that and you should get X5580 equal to 0.27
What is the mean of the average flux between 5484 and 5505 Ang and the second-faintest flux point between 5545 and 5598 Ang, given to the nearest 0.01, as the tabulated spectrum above 2.90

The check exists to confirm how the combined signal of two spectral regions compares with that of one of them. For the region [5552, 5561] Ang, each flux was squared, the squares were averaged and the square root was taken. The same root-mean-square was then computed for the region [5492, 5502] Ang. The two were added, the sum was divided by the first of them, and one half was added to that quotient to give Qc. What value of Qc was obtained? 2.40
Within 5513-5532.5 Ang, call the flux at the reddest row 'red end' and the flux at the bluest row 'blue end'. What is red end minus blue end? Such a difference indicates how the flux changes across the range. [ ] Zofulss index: 0.1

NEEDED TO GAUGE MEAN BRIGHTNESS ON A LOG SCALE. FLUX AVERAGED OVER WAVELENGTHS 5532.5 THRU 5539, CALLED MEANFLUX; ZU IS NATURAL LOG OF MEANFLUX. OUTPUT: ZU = 1.16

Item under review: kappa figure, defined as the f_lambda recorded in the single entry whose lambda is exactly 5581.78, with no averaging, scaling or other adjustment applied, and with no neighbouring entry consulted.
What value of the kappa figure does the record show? 4.245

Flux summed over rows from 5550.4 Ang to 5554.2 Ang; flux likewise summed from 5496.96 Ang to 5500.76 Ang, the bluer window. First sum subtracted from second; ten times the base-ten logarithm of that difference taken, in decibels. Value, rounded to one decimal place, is 1.7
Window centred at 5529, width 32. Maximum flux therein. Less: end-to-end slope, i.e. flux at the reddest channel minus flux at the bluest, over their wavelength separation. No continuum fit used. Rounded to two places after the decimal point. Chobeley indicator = 5.26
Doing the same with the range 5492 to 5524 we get 5.25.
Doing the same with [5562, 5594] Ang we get 5.34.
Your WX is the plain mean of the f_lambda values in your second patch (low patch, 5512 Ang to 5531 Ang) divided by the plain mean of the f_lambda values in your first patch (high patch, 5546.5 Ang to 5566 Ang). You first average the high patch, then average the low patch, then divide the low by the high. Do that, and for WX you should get 0.986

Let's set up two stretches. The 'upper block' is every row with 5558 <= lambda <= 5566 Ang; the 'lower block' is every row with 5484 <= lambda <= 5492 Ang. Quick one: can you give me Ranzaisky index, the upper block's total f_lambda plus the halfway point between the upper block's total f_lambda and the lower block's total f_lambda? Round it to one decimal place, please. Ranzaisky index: 45.9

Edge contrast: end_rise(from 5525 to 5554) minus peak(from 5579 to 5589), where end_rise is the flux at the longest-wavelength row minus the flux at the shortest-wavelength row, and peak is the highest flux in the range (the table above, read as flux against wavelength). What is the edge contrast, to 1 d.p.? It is -5.6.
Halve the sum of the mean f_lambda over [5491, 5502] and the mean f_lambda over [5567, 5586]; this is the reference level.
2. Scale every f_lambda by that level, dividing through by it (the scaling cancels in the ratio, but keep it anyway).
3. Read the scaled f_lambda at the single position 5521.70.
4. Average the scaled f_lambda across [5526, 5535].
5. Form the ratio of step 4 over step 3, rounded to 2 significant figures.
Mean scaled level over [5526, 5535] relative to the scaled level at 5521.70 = 0.91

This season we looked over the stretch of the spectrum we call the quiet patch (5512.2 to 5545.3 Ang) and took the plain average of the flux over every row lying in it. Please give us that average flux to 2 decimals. 3.49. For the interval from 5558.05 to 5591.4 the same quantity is 3.65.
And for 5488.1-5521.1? 3.49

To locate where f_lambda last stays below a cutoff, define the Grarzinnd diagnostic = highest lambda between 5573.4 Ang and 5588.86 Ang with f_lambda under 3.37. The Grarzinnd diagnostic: 5586.92 Ang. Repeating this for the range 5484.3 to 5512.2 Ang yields 5511.54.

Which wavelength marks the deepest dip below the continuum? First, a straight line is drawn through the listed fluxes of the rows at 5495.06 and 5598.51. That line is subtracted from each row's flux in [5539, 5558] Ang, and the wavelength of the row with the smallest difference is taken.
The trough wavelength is 5548.46 Ang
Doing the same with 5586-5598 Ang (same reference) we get 5592.07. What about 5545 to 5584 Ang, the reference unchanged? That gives 5580.49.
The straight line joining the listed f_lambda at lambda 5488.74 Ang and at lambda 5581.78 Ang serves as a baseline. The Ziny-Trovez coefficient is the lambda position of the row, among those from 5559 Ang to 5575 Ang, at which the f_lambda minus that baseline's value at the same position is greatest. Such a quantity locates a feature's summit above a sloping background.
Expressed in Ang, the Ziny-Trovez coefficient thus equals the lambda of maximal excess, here 5565.09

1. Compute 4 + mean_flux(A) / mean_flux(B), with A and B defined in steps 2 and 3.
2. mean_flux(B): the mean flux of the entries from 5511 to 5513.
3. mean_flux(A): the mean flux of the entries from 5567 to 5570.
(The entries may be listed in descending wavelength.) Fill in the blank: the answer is 4.95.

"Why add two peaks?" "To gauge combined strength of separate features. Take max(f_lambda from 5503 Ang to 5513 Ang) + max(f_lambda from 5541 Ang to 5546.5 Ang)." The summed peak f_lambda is 8.4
